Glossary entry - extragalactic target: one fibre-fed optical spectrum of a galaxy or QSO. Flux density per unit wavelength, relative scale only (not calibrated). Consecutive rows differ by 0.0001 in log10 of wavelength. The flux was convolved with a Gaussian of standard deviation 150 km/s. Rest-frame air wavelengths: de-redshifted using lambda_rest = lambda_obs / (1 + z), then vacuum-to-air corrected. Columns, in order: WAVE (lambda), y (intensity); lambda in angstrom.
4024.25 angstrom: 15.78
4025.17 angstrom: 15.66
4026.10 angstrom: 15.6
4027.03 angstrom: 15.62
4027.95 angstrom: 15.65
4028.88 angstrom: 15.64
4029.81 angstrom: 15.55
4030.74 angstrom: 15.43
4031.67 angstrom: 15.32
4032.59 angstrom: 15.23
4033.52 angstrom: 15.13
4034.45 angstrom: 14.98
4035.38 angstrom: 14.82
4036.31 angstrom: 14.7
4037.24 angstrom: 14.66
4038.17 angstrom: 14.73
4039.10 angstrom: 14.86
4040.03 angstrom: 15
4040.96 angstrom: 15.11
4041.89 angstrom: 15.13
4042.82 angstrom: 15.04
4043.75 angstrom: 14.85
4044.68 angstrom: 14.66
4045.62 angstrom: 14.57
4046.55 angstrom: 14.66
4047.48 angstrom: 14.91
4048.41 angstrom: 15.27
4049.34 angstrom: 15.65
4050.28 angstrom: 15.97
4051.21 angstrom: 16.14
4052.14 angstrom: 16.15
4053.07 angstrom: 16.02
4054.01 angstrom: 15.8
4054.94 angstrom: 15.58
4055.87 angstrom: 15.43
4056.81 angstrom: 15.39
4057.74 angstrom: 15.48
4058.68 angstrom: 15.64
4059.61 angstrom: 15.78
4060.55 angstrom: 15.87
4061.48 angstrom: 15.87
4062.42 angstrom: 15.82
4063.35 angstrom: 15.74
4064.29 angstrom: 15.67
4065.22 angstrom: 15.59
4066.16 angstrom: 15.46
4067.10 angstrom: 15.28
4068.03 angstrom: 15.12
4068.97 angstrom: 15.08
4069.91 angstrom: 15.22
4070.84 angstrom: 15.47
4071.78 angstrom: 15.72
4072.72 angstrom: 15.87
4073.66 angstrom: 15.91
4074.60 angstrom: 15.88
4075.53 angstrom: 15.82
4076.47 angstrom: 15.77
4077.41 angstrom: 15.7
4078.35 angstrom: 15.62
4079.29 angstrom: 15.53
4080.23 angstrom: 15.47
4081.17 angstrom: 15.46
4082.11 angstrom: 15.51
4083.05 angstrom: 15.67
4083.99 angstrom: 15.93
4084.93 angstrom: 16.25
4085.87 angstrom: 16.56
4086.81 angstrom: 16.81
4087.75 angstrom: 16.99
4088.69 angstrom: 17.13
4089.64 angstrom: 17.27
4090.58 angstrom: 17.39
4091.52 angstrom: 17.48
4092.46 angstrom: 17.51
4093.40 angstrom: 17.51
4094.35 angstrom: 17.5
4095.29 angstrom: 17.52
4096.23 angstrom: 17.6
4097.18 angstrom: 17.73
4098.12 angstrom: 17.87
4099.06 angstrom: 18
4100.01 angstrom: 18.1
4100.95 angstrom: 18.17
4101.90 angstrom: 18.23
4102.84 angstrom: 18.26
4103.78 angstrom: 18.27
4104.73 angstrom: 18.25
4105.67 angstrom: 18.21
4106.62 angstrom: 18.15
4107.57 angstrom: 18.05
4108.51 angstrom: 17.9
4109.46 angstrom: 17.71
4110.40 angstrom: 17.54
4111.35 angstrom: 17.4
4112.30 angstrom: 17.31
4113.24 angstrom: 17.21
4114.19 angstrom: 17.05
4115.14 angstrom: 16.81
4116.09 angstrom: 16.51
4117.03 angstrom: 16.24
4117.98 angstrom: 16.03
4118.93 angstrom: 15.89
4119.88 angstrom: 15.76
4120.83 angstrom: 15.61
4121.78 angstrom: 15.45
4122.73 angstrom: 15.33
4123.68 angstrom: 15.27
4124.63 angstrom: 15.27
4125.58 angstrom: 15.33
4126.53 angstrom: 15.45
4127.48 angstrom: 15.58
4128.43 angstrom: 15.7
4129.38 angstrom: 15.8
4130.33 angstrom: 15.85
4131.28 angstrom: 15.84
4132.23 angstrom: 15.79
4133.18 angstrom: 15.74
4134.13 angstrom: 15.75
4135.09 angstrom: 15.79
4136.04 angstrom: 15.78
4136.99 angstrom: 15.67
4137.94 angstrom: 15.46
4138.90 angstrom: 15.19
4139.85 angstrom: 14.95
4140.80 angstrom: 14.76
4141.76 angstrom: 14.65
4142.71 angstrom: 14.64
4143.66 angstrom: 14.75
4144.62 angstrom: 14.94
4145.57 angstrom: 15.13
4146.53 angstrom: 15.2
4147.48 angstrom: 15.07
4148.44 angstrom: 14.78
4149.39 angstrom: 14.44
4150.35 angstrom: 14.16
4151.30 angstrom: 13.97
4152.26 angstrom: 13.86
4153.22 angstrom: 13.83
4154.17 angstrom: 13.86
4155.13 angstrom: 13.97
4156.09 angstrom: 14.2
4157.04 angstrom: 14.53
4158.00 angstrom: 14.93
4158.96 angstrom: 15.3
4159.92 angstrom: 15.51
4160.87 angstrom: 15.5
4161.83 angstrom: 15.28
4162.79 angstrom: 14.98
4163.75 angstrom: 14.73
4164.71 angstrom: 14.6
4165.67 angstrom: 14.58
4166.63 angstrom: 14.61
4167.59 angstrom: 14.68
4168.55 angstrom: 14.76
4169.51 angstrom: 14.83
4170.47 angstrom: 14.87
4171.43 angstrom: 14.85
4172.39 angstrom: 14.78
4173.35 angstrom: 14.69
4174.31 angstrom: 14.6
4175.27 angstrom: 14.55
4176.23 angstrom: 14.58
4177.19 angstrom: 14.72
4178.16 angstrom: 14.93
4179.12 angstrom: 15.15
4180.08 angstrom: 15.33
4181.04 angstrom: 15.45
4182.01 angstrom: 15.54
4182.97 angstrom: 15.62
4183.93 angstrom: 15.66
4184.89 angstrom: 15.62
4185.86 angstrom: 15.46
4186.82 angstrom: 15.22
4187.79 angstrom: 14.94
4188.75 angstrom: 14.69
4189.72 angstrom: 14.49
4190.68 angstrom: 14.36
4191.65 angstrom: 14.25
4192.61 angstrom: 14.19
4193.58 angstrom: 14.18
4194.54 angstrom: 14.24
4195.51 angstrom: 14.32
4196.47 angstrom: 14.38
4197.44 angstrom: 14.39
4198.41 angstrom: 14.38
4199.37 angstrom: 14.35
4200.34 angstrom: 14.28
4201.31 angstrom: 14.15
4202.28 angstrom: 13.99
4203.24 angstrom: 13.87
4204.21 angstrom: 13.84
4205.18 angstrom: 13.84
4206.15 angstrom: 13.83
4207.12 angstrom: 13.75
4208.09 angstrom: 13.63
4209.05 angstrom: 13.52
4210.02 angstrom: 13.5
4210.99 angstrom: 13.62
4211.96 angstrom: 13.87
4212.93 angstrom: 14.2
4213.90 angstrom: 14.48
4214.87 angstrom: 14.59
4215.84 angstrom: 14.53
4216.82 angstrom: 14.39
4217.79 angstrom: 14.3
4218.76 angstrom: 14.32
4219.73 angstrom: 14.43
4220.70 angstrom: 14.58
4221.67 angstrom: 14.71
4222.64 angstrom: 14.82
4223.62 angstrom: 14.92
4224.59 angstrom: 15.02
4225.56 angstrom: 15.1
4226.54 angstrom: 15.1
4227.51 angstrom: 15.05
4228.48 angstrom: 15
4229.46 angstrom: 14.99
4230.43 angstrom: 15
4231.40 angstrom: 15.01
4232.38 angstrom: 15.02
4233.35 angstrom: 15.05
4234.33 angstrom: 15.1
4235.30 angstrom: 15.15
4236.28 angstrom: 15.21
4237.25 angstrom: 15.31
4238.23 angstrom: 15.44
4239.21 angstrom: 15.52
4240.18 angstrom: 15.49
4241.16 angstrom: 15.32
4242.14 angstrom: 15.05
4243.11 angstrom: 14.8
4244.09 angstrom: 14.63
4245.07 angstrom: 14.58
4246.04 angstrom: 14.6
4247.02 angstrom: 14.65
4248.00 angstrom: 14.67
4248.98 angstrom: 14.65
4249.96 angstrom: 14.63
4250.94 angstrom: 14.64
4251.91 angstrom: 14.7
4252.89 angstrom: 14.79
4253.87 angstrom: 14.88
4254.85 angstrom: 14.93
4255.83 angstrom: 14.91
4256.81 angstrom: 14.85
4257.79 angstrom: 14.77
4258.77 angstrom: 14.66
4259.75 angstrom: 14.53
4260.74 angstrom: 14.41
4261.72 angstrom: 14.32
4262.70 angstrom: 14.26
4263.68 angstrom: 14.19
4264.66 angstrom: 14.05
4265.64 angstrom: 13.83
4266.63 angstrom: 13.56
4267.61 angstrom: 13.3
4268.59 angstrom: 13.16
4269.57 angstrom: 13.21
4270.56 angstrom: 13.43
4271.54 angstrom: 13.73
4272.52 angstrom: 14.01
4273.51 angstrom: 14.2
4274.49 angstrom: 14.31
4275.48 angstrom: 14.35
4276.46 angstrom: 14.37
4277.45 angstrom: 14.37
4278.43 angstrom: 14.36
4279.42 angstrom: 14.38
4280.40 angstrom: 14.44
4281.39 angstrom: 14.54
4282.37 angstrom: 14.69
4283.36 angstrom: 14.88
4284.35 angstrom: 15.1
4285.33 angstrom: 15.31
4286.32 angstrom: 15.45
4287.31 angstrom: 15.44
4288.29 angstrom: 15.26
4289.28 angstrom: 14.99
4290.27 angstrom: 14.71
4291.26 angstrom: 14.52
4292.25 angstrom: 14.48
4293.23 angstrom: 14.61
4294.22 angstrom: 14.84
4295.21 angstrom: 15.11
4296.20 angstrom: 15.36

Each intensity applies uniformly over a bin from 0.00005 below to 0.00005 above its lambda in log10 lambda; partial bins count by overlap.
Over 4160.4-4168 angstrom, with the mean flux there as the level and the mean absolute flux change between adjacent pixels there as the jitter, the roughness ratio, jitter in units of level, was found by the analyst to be 0.0098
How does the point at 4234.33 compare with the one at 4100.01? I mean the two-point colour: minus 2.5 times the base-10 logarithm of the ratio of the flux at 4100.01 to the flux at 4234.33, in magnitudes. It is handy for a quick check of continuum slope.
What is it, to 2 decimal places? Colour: -0.20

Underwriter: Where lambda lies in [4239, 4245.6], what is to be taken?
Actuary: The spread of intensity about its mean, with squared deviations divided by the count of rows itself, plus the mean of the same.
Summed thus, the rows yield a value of 15.4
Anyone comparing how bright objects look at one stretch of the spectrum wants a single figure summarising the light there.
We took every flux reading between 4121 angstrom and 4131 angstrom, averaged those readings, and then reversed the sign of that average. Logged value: -15.5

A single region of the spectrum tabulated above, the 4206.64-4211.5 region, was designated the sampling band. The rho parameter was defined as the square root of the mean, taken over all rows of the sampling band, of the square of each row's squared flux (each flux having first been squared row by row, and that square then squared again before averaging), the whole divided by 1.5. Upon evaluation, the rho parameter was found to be 123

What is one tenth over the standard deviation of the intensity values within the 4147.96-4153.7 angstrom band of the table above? 0.3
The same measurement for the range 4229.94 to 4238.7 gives 0.7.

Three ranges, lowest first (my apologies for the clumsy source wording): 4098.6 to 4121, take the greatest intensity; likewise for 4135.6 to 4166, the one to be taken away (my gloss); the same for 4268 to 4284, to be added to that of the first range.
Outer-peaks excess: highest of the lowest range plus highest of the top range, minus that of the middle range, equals 17.4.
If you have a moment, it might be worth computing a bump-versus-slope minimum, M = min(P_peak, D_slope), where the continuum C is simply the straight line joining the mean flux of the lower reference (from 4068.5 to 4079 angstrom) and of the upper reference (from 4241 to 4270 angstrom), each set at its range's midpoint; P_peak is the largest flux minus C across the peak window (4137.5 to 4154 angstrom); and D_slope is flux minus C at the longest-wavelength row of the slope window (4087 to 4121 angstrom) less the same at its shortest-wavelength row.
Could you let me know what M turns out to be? -1.2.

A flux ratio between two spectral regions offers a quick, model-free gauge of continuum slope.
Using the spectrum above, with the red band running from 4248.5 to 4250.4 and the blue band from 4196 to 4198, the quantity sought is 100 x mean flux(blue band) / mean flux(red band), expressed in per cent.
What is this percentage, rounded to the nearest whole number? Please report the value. 98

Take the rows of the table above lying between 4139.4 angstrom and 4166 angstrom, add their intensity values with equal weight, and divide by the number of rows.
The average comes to 14.68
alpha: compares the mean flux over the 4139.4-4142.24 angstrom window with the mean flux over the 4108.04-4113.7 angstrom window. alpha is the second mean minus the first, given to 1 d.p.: 2.7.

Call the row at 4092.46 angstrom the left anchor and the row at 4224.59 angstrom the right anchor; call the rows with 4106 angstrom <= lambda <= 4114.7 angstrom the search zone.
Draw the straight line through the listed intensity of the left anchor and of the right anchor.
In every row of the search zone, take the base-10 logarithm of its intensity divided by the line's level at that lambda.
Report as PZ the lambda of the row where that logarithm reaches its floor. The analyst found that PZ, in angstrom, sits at 4114.19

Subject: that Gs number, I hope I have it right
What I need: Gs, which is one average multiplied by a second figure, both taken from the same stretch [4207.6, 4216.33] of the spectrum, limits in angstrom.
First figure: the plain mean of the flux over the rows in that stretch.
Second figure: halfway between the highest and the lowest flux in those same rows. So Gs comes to 197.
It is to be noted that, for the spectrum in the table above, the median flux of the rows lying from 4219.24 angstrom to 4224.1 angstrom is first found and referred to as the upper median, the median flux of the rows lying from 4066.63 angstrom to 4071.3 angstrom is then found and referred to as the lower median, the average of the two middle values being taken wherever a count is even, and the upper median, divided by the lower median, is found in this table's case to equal 0.966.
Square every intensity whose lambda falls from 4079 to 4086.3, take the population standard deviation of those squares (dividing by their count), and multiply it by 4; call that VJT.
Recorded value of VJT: 49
